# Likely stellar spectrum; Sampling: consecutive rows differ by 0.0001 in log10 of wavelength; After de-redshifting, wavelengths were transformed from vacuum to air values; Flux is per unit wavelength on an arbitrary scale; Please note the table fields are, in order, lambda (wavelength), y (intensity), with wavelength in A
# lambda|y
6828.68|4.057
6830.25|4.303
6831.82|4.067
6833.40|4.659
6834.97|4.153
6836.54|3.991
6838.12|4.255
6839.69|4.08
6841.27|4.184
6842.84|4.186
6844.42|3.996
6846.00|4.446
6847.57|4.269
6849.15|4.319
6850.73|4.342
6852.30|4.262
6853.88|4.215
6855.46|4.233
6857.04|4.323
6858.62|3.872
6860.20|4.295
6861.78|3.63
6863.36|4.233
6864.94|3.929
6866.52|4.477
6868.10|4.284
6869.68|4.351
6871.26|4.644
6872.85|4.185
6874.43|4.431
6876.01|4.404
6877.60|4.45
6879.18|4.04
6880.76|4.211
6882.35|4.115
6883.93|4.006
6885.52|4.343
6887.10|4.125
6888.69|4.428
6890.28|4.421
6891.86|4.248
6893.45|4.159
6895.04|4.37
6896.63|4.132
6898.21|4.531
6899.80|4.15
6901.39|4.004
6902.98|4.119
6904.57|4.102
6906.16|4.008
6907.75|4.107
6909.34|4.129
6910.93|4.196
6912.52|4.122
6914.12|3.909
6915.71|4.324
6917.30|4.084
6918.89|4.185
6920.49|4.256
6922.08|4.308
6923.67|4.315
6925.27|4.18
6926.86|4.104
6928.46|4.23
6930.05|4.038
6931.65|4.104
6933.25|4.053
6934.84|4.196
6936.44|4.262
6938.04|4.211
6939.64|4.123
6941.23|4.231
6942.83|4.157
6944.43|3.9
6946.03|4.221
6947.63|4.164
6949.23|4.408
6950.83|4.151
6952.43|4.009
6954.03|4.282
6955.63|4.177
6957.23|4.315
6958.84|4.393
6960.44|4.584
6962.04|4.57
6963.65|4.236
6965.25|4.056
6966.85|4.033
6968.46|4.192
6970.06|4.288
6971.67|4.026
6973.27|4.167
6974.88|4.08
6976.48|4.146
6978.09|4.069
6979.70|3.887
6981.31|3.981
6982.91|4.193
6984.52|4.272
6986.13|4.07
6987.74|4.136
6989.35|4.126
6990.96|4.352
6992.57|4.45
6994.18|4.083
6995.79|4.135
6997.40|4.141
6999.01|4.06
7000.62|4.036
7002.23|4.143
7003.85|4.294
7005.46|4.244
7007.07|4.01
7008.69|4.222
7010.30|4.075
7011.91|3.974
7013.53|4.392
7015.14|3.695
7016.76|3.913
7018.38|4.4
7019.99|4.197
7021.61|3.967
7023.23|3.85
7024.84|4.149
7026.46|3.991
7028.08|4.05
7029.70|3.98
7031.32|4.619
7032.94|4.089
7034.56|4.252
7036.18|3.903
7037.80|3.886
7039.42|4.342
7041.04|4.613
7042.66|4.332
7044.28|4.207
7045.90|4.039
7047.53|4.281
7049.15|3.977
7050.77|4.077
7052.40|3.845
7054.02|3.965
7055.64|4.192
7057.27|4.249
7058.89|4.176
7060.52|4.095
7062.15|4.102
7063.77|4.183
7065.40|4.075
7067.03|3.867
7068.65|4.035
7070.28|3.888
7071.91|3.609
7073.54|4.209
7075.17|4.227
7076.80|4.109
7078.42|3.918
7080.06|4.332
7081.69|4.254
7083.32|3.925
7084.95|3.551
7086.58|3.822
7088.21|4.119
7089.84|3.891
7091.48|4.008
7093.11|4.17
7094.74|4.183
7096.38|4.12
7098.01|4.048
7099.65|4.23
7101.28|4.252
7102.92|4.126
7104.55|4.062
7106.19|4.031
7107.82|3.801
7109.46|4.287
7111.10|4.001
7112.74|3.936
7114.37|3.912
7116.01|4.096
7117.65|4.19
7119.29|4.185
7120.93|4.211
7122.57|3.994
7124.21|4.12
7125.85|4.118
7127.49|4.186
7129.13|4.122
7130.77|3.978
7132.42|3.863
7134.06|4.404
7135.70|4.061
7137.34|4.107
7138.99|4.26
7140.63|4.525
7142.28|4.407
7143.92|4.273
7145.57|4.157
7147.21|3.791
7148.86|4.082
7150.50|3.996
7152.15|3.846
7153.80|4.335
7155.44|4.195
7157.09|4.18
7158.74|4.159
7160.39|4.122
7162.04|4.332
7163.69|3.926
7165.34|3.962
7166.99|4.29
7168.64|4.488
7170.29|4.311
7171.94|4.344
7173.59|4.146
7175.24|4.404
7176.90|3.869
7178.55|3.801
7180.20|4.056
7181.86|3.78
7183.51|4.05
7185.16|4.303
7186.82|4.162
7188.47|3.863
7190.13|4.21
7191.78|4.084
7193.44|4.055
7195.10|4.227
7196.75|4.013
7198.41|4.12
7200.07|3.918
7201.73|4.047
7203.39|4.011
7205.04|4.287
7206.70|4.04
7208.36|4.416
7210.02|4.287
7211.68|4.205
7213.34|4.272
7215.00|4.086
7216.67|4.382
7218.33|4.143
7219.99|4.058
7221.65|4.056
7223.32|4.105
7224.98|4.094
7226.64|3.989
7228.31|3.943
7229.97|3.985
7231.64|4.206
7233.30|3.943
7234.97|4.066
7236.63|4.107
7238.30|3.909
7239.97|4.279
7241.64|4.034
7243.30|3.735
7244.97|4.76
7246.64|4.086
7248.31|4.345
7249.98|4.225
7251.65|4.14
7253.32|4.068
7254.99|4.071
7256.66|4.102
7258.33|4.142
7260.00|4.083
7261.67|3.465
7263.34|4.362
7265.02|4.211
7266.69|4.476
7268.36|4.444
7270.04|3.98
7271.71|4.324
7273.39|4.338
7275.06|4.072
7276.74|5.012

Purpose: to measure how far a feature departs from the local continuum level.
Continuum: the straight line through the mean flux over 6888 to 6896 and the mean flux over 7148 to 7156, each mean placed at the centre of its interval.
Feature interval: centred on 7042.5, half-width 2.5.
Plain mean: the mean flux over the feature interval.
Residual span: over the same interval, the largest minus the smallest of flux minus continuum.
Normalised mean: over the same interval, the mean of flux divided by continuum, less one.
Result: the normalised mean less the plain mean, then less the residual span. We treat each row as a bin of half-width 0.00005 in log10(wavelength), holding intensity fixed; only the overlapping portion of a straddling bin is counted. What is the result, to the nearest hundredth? -4.74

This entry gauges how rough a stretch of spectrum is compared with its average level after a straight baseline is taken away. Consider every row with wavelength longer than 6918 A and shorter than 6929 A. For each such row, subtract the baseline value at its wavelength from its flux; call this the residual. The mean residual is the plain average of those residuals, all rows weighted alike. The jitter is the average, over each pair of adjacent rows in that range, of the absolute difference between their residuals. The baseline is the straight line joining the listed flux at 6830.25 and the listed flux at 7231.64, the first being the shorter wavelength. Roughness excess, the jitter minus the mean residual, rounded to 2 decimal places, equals 0.13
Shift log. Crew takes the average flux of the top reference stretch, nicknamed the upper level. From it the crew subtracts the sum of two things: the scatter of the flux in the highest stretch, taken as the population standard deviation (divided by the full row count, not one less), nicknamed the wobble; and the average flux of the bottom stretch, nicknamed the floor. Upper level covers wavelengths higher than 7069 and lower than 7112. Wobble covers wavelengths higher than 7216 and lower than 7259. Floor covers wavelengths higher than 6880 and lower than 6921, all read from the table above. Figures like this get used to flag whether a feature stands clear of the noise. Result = -0.324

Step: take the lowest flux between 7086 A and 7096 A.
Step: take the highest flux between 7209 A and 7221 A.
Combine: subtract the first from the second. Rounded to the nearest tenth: 0.6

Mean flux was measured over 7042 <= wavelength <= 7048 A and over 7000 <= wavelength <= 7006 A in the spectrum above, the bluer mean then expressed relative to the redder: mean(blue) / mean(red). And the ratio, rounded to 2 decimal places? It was 0.99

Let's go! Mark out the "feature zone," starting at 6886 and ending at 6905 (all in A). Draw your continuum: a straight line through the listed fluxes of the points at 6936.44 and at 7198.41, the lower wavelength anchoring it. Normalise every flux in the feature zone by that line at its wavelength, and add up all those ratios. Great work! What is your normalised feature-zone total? 12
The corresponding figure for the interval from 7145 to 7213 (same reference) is 41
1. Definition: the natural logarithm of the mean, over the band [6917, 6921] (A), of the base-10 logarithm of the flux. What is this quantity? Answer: -0.477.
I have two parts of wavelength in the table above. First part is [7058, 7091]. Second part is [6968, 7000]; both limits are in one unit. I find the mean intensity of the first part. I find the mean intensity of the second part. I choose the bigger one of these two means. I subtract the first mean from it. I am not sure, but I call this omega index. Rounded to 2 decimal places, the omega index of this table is 0.12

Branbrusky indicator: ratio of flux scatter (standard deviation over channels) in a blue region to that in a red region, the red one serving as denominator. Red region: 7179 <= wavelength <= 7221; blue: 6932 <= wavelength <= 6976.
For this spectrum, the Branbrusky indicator 1.0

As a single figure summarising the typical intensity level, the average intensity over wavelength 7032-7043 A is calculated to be 4.20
